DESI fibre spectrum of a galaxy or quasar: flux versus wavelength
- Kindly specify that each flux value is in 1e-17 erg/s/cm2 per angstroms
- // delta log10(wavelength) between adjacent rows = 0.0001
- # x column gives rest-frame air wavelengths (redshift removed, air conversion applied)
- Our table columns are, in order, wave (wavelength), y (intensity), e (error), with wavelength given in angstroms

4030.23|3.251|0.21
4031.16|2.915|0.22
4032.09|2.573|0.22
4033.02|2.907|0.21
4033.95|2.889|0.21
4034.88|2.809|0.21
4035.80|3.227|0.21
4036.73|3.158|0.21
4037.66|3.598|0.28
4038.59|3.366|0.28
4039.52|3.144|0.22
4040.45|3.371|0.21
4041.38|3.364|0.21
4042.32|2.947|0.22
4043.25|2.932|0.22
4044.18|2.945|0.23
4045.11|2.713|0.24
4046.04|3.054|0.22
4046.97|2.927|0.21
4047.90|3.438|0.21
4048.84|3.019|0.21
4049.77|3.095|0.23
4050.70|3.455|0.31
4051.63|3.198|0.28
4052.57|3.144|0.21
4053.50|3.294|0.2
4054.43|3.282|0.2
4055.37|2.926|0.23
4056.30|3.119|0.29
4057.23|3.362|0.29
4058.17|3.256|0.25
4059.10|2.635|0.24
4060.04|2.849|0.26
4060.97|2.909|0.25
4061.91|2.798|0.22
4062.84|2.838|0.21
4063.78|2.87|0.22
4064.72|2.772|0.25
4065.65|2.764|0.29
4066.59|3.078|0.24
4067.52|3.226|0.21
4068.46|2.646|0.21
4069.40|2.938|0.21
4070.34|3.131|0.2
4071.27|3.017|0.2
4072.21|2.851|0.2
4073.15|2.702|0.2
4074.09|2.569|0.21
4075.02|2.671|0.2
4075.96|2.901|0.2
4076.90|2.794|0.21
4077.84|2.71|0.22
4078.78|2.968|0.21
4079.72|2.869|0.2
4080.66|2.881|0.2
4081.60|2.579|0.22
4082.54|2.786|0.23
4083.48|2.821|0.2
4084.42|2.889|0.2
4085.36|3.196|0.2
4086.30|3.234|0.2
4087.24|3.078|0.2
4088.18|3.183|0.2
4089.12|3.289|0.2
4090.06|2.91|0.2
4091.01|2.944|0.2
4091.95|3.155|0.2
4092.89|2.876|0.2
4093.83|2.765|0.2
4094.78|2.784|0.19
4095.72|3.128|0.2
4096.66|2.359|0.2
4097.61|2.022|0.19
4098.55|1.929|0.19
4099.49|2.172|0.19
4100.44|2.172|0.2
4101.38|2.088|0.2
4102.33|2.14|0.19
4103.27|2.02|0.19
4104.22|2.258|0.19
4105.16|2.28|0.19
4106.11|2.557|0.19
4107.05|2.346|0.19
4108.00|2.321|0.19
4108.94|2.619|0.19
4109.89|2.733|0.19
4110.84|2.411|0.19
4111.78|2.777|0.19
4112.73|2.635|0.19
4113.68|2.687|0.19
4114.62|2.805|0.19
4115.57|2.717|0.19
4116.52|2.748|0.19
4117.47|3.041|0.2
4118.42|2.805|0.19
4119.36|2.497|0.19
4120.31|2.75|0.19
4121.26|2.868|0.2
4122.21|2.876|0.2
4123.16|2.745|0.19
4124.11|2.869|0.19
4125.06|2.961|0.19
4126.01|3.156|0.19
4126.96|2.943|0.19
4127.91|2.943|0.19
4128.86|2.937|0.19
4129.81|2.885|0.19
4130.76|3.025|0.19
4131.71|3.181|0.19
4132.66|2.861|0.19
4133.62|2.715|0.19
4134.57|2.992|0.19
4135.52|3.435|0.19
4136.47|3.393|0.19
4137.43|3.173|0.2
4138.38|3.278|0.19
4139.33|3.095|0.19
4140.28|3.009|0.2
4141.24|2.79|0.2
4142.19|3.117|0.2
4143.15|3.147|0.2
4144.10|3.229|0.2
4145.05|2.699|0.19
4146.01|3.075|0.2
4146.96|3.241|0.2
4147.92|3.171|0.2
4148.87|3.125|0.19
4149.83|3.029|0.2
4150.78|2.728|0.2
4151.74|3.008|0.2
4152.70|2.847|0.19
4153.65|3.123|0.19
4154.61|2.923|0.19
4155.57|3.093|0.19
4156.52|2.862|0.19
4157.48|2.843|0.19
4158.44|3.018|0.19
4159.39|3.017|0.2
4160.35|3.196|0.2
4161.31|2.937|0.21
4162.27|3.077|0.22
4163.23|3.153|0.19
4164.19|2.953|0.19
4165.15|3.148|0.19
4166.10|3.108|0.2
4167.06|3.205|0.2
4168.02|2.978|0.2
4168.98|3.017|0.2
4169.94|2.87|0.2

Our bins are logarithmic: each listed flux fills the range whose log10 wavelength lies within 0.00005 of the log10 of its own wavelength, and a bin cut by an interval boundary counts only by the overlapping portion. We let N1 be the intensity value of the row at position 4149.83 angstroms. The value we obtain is 3.029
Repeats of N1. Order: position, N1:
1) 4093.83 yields 2.765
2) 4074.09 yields 2.569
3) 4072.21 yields 2.851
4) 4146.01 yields 3.075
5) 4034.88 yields 2.809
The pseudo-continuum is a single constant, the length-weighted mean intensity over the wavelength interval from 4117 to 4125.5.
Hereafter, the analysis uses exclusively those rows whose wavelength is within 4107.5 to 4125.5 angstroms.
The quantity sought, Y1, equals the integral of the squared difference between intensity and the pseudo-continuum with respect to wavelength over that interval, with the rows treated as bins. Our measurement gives 0.7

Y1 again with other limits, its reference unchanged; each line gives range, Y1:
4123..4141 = 1.5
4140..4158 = 1.1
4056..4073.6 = 1.0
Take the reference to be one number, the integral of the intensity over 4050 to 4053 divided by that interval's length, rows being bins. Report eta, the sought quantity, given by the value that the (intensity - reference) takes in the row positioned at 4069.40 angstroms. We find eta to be -0.31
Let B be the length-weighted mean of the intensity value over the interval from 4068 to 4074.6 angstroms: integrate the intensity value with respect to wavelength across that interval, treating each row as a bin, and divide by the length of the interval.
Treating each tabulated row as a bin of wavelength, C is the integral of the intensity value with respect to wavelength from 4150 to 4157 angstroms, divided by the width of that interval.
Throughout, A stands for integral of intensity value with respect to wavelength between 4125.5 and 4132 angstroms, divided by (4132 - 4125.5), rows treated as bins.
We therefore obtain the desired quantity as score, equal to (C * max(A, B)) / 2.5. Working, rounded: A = 3.01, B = 2.84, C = 2.95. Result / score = 3.5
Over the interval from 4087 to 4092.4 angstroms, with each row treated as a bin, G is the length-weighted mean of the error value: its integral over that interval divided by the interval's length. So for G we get 0.200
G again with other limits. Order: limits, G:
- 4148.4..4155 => 0.194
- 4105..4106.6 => 0.190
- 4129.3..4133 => 0.190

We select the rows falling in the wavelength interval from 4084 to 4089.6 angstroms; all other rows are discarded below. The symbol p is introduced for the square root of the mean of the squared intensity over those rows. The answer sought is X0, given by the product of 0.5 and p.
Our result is 1.57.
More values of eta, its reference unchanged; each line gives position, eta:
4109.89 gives -0.52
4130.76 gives -0.23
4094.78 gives -0.47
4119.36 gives -0.75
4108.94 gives -0.63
